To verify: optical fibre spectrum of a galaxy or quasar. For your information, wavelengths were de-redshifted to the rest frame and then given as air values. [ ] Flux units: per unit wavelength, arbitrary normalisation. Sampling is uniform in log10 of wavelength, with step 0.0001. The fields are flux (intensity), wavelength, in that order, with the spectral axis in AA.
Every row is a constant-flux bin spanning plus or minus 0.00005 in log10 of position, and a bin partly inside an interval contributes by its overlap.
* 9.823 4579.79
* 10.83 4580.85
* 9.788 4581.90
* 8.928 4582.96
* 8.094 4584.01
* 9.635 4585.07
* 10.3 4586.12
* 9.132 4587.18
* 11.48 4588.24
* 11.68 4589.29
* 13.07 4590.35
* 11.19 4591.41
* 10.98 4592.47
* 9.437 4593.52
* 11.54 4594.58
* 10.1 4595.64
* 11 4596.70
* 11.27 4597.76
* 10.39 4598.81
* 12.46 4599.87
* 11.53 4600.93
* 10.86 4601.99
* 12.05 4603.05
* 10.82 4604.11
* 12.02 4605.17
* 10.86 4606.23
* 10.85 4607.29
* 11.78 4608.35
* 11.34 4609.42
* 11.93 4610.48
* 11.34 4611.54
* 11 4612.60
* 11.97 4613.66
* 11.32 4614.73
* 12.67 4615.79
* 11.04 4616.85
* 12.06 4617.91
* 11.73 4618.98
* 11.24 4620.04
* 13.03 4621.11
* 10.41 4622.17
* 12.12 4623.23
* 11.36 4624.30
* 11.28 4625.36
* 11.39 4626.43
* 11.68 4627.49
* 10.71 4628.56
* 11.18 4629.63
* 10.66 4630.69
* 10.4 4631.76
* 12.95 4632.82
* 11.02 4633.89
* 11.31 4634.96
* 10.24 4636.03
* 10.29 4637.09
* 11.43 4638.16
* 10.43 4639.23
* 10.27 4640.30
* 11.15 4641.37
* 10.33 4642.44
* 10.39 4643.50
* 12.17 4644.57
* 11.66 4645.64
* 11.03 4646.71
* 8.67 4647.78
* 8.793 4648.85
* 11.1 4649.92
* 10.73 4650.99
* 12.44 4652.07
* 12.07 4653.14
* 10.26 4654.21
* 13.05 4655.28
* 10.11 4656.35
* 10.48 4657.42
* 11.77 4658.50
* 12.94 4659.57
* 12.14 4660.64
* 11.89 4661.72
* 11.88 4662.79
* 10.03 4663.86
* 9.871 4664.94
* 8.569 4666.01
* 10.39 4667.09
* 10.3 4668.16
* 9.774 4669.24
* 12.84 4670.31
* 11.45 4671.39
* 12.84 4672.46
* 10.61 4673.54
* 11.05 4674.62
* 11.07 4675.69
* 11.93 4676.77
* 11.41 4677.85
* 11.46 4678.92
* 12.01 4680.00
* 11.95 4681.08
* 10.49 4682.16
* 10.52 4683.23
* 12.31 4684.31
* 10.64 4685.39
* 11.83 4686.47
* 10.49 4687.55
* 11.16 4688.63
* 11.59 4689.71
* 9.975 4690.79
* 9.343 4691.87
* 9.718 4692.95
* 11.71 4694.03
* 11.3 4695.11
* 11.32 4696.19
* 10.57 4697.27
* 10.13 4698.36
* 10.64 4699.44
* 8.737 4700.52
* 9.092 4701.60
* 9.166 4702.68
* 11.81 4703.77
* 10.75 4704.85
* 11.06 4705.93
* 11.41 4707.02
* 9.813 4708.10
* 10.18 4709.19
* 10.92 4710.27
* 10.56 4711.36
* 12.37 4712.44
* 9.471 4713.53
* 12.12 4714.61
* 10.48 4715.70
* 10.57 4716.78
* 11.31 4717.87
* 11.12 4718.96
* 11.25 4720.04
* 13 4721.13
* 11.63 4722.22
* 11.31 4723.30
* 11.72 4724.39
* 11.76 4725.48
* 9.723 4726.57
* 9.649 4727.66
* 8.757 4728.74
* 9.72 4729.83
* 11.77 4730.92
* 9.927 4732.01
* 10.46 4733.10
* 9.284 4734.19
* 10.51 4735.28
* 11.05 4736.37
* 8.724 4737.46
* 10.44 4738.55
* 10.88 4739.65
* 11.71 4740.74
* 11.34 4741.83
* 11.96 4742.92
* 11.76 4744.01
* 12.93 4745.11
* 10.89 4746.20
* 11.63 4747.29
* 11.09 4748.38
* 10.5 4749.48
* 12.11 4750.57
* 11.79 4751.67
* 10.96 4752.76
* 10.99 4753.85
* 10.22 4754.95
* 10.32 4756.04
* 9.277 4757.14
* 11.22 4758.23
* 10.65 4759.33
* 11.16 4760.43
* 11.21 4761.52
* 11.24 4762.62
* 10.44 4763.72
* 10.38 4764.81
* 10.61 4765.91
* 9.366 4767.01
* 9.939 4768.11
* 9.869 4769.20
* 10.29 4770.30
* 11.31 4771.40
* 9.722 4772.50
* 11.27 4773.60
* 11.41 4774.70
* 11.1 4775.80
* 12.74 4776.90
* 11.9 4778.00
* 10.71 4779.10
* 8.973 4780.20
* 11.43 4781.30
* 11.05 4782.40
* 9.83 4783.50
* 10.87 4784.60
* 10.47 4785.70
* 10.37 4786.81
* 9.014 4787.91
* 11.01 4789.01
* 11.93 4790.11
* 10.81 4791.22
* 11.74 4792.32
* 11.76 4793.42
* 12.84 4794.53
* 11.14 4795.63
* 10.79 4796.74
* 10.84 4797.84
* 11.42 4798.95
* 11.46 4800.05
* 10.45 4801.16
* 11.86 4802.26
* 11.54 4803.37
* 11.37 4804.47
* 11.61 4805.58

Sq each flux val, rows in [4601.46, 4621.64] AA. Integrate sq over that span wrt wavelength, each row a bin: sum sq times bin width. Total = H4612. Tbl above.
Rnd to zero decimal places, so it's 2711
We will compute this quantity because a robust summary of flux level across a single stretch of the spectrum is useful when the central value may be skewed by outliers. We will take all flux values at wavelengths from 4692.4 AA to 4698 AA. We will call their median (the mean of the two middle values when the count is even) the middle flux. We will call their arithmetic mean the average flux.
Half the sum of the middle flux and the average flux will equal 11.1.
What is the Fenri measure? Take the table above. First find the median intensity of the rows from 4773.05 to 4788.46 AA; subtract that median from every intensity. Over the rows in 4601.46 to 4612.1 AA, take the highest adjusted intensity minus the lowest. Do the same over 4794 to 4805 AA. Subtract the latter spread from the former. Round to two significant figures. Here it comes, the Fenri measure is -1.2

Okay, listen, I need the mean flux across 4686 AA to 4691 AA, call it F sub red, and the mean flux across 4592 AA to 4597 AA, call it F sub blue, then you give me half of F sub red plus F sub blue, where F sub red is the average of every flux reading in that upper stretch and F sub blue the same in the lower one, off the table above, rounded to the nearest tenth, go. 10.8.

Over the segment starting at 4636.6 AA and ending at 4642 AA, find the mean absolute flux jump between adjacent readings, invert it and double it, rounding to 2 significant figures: 2.5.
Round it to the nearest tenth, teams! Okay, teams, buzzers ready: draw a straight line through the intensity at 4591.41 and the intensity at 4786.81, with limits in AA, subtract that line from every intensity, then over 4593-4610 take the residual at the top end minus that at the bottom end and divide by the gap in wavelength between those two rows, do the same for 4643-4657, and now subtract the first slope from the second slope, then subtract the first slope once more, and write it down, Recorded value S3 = -0.3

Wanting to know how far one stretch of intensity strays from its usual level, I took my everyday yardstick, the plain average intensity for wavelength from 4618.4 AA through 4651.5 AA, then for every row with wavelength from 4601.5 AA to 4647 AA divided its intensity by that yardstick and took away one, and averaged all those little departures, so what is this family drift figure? 0.027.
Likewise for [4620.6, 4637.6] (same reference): 0.022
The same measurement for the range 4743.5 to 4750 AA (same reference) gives 0.042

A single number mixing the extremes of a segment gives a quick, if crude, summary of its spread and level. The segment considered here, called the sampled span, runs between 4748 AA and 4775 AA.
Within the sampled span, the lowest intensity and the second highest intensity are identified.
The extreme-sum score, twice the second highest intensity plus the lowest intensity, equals 32.9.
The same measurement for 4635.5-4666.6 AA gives 34.4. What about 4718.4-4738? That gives 32.3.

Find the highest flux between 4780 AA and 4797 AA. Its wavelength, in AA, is 4794.53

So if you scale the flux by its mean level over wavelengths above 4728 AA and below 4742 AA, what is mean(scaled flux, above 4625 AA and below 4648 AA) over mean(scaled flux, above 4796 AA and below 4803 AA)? 0.98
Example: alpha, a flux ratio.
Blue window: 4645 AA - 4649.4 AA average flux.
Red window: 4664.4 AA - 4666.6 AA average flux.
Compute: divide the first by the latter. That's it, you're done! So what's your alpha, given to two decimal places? 1.09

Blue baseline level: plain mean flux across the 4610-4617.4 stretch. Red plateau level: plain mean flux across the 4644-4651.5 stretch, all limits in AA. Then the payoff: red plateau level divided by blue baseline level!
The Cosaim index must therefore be 0.912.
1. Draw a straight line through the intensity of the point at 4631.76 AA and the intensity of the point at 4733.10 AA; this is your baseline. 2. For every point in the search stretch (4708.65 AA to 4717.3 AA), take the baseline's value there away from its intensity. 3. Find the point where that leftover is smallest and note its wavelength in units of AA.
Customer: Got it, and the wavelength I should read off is 4713.53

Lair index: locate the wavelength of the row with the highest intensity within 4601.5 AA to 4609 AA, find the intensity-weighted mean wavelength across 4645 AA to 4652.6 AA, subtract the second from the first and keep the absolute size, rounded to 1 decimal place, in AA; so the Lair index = 45.9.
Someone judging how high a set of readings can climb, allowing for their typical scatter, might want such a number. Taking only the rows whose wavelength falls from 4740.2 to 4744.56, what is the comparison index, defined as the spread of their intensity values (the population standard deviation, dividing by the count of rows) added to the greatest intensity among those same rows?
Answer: 12.2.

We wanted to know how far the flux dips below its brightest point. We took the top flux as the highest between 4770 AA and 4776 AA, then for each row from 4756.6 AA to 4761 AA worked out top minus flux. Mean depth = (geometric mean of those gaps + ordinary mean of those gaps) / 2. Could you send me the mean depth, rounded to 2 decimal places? 0.68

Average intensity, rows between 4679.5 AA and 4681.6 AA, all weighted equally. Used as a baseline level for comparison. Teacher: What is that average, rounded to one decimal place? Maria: 12.0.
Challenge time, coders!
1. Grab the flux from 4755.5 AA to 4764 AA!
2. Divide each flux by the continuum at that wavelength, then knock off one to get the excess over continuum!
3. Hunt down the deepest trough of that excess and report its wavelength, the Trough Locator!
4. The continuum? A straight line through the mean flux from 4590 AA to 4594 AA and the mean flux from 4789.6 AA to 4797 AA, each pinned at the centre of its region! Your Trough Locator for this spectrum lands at 4757.14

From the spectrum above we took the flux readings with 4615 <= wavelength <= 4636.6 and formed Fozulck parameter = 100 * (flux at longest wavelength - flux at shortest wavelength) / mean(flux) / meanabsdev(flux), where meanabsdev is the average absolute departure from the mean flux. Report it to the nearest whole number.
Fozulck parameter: -34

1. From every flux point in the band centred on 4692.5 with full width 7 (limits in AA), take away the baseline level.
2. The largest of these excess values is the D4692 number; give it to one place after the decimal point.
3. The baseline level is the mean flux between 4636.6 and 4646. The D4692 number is 0.8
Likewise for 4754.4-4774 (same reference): 0.4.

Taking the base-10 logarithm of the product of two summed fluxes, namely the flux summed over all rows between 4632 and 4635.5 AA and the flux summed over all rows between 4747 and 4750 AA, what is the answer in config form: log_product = 3.07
